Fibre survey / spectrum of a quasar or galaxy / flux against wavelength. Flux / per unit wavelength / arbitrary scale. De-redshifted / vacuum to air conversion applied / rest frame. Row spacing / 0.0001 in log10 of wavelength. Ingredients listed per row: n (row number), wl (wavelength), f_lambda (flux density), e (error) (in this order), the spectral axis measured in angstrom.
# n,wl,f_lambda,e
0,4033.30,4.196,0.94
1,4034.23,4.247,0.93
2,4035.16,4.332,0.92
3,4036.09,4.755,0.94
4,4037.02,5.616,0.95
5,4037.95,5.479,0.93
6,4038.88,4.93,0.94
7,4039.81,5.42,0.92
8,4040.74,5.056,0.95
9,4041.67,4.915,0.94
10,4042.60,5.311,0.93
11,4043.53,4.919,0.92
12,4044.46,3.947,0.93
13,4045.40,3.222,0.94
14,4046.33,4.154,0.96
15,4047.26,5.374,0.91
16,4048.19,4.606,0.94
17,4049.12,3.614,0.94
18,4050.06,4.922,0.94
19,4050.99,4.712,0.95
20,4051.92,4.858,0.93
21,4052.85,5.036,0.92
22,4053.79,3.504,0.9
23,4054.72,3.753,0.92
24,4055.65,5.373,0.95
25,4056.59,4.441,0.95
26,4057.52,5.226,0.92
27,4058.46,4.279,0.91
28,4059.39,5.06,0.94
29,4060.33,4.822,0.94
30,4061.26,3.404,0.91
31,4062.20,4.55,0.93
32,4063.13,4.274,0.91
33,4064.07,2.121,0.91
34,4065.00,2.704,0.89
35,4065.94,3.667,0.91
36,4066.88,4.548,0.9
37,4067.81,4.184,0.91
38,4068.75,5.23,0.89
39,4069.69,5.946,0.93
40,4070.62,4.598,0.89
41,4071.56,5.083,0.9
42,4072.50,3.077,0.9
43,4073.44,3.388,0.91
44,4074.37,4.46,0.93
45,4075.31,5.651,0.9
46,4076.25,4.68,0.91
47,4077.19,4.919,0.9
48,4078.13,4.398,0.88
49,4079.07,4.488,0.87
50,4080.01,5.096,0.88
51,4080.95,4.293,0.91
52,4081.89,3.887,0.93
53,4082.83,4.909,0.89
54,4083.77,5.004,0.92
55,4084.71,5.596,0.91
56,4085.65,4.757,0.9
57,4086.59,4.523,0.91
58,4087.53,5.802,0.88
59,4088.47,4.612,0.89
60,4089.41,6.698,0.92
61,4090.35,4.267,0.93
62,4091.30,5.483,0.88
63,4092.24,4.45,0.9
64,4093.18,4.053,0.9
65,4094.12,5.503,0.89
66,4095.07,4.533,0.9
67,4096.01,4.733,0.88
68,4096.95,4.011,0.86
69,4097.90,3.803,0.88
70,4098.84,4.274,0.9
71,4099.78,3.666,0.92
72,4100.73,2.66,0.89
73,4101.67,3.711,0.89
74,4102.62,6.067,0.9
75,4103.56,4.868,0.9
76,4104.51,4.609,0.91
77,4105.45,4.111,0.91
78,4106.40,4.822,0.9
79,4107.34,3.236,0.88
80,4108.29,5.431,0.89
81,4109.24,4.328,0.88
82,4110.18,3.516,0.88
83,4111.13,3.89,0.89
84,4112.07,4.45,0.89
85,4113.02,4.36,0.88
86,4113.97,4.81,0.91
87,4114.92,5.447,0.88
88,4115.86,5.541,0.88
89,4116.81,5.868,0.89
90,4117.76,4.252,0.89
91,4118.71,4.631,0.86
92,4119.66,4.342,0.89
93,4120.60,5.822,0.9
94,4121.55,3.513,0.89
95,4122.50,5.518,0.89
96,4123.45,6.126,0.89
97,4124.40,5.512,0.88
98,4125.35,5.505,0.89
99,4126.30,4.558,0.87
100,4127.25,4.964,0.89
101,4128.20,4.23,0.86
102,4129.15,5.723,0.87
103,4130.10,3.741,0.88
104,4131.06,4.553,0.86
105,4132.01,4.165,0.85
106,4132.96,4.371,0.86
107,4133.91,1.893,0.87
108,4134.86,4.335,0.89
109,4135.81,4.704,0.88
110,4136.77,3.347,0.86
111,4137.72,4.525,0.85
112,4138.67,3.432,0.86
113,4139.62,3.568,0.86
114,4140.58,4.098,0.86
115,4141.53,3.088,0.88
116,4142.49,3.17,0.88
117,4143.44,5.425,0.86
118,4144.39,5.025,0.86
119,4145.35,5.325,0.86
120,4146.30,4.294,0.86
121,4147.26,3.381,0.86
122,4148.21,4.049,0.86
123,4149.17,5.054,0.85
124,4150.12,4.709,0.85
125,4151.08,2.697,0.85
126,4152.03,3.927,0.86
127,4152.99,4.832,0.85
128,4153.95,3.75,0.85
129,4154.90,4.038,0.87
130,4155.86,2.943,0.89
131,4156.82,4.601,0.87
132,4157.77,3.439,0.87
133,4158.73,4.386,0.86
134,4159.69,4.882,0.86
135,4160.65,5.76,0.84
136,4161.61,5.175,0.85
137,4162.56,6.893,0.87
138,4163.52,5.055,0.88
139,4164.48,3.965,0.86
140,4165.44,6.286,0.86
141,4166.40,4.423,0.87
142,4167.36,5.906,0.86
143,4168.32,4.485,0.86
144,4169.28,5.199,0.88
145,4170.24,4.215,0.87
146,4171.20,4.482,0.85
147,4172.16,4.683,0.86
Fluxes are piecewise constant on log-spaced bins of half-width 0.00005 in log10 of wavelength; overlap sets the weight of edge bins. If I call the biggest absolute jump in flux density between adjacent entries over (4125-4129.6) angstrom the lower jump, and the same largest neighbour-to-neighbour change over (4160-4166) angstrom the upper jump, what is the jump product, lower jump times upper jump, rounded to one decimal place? 3.5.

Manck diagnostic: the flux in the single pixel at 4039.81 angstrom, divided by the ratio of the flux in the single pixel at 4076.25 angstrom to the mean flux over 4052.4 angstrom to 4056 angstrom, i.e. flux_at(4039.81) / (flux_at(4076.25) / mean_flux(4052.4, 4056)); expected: 5.1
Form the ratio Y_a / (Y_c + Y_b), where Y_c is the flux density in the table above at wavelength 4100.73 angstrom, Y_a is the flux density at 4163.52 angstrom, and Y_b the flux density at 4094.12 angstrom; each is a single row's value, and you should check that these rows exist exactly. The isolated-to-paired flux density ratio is 0.62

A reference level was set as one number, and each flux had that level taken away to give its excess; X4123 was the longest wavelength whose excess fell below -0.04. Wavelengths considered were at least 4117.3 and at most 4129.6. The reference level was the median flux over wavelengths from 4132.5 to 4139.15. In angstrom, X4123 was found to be 4128.20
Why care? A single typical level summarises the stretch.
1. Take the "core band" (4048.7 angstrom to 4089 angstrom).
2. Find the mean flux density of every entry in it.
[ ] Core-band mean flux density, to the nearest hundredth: 4.50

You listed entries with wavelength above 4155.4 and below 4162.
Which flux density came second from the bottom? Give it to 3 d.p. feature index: 3.439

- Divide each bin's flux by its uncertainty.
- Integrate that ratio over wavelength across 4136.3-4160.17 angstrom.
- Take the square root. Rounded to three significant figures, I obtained 10.6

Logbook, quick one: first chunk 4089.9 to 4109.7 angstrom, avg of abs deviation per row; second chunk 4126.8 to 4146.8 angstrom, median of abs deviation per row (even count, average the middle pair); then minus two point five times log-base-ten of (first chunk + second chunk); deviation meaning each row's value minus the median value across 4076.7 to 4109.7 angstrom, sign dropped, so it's -0.12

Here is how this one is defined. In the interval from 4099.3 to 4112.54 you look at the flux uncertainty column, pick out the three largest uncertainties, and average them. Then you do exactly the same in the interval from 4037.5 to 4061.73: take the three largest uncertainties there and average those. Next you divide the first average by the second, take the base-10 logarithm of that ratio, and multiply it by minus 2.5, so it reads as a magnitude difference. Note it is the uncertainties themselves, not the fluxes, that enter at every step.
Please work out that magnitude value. 0.047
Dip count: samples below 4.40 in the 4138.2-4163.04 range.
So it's 15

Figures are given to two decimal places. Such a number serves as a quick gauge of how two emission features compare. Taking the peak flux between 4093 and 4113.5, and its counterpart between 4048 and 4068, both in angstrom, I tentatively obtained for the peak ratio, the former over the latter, 1.13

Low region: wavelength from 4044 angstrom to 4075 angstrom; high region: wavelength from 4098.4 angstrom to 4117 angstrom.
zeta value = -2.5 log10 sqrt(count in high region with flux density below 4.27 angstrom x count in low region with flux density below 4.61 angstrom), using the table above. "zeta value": -2.7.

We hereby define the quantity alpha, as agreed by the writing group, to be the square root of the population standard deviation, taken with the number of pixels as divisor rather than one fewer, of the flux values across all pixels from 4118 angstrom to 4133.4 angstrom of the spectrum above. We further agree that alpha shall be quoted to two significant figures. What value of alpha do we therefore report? 0.87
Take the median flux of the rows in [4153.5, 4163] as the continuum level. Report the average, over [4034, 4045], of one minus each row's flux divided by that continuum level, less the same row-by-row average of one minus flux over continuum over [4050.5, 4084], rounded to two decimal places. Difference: -0.11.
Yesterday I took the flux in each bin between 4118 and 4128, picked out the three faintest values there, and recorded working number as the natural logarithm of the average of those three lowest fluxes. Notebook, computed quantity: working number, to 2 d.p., 1.42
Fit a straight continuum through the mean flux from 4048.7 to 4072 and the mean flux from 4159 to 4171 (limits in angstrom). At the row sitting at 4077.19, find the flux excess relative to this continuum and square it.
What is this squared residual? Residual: 0.16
